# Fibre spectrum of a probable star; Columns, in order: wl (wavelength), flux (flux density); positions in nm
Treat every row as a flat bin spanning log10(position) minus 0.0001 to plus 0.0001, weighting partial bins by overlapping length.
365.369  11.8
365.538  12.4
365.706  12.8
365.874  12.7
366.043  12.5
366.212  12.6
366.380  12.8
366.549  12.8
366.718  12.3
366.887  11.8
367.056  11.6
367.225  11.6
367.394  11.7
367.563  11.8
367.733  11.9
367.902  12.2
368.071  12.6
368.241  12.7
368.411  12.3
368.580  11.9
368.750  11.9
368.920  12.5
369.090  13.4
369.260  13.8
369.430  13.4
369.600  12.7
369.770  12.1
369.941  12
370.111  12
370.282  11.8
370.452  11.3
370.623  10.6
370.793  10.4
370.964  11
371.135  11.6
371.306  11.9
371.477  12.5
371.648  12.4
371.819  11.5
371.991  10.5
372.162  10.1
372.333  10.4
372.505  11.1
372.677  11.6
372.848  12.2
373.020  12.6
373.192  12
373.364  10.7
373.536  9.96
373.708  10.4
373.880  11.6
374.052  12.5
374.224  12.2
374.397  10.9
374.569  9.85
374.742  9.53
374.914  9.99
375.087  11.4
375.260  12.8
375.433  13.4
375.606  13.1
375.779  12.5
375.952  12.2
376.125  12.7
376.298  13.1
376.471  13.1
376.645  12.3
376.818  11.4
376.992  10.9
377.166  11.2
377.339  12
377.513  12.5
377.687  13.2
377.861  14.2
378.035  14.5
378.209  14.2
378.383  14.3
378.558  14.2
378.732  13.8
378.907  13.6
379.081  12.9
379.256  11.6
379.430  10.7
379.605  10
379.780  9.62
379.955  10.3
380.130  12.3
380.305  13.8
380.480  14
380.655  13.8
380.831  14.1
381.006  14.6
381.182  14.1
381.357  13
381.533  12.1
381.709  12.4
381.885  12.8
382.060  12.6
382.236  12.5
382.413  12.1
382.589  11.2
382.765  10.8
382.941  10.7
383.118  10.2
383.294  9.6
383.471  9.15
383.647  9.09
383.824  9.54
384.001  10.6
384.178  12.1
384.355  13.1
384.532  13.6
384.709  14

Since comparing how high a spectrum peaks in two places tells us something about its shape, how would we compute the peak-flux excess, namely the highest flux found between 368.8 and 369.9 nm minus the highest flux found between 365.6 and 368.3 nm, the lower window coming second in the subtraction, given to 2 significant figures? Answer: 1.0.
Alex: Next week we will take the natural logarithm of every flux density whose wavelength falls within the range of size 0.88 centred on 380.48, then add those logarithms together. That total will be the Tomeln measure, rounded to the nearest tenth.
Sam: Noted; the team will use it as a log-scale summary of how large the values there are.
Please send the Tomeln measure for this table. 13.0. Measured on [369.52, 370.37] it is 12.5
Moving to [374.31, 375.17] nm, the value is 11.7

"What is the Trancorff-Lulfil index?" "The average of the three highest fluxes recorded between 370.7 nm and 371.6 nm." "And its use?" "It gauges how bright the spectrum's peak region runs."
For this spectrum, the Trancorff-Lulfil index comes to 12.0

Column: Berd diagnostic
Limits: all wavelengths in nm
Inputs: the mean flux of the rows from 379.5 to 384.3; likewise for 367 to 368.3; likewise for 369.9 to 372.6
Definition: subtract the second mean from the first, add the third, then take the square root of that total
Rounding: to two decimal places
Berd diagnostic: 3.32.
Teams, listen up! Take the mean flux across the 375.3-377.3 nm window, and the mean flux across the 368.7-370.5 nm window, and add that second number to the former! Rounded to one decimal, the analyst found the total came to 24.8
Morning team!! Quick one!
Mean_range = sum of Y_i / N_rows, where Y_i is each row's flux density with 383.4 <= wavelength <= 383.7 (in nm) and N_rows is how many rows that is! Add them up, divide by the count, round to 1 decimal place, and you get 9.1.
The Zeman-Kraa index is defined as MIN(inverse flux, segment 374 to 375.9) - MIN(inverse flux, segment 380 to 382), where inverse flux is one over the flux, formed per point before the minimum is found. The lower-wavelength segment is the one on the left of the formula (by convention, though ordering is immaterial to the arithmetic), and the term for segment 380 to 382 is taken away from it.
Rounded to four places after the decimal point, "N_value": 0.0061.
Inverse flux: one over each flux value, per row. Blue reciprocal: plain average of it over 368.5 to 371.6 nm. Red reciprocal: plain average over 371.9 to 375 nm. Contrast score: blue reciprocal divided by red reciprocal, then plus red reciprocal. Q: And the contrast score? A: 1.00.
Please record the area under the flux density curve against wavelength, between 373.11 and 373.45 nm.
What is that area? 3.9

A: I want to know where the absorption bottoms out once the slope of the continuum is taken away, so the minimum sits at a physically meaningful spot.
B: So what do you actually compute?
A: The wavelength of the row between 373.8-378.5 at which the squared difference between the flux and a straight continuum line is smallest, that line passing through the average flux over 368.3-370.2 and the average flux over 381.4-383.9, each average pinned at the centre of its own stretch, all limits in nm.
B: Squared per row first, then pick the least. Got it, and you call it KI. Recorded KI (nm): 374.224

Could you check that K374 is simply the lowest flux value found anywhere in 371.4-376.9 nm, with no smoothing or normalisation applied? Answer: 9.53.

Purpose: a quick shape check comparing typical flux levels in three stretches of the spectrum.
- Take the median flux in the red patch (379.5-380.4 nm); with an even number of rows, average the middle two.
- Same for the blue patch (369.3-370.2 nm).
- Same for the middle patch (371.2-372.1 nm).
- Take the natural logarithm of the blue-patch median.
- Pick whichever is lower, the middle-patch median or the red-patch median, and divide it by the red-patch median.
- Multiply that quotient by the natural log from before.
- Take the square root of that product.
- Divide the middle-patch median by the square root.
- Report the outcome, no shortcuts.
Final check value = 7.5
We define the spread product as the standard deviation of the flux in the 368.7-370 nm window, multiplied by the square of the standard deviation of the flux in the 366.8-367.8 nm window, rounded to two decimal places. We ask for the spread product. 0.01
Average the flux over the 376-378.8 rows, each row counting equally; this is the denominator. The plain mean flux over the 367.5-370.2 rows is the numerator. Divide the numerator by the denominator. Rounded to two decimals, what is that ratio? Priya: 0.96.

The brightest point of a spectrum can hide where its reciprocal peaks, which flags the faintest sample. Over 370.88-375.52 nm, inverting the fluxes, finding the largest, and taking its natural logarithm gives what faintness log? -2.25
